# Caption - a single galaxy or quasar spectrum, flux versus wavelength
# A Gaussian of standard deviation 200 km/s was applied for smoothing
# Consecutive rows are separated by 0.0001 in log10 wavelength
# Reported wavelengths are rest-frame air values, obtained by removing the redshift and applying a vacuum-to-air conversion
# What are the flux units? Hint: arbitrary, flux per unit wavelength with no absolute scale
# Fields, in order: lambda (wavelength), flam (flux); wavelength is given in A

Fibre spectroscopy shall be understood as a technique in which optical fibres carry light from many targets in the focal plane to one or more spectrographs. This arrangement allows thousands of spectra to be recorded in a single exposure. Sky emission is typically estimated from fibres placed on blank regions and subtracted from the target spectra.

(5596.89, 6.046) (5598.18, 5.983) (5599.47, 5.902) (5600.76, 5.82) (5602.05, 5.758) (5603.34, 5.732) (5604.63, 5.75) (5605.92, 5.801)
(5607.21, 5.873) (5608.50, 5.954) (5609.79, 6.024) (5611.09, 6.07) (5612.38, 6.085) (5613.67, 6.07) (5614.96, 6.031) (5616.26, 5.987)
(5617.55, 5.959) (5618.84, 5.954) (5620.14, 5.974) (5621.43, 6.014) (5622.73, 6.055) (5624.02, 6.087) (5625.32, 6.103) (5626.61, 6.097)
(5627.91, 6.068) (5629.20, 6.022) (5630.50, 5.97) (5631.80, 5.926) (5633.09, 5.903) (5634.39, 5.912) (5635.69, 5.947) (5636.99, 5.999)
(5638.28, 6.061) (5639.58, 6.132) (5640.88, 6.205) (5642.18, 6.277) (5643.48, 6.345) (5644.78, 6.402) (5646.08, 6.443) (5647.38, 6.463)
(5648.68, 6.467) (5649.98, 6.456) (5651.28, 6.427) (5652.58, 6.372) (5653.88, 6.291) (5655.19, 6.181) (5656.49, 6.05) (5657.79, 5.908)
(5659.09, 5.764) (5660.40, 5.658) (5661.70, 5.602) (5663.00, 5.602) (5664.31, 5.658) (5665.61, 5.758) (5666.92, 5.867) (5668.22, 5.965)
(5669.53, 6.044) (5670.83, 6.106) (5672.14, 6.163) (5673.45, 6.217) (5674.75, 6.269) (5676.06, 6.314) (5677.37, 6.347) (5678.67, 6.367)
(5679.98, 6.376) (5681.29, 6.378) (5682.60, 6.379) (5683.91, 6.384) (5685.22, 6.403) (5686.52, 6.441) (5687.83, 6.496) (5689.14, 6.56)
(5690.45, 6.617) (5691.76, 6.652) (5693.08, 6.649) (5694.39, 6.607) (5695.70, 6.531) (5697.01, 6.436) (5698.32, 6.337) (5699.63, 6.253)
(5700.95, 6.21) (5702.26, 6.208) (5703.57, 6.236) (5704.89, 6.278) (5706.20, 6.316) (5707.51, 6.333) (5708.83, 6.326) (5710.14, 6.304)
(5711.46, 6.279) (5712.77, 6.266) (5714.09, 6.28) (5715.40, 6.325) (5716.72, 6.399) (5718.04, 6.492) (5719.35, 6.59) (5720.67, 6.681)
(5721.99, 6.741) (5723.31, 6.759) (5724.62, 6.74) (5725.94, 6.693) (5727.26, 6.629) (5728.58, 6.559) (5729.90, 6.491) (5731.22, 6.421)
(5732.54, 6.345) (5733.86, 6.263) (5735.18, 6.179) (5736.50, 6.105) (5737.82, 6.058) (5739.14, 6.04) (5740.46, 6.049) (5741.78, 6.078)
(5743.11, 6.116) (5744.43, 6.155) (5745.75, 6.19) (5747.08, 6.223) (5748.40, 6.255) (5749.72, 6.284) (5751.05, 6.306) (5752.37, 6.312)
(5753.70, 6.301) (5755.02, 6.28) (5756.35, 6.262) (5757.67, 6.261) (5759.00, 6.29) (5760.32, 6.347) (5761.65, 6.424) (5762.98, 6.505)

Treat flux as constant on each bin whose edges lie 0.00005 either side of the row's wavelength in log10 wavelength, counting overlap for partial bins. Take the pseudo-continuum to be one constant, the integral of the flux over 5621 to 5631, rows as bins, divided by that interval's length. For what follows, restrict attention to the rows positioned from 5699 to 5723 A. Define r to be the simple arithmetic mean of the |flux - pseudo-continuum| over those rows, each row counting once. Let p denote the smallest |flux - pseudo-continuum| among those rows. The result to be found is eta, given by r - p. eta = 0.15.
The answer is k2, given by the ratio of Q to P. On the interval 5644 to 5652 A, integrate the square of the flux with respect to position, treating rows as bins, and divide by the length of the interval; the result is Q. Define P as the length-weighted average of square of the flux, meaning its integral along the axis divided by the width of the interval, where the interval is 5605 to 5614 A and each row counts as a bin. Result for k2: 1.16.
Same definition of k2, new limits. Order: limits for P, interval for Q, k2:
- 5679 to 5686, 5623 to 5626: 0.91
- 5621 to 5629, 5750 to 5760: 1.07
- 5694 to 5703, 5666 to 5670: 0.87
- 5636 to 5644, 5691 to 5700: 1.12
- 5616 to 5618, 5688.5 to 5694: 1.22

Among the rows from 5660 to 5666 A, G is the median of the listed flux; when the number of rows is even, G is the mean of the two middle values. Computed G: 5.66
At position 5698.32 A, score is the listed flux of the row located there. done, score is 6.337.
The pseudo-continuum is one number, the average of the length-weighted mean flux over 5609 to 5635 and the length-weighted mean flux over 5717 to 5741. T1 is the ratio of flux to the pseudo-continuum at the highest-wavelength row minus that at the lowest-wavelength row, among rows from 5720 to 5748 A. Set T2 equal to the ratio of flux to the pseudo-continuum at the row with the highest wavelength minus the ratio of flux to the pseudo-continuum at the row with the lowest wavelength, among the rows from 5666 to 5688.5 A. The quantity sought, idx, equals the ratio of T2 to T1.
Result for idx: -1.4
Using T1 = -0.07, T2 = 0.101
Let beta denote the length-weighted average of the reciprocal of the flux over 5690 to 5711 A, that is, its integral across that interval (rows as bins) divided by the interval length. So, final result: 0.157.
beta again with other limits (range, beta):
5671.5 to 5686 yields 0.158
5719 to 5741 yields 0.156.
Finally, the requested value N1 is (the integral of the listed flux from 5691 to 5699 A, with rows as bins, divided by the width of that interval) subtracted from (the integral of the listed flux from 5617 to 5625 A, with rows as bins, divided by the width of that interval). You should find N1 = -0.5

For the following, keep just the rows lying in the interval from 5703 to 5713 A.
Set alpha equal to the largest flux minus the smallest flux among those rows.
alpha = 0.10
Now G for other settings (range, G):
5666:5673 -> 6.04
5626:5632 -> 6.02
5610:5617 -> 6.07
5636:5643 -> 6.13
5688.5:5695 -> 6.62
